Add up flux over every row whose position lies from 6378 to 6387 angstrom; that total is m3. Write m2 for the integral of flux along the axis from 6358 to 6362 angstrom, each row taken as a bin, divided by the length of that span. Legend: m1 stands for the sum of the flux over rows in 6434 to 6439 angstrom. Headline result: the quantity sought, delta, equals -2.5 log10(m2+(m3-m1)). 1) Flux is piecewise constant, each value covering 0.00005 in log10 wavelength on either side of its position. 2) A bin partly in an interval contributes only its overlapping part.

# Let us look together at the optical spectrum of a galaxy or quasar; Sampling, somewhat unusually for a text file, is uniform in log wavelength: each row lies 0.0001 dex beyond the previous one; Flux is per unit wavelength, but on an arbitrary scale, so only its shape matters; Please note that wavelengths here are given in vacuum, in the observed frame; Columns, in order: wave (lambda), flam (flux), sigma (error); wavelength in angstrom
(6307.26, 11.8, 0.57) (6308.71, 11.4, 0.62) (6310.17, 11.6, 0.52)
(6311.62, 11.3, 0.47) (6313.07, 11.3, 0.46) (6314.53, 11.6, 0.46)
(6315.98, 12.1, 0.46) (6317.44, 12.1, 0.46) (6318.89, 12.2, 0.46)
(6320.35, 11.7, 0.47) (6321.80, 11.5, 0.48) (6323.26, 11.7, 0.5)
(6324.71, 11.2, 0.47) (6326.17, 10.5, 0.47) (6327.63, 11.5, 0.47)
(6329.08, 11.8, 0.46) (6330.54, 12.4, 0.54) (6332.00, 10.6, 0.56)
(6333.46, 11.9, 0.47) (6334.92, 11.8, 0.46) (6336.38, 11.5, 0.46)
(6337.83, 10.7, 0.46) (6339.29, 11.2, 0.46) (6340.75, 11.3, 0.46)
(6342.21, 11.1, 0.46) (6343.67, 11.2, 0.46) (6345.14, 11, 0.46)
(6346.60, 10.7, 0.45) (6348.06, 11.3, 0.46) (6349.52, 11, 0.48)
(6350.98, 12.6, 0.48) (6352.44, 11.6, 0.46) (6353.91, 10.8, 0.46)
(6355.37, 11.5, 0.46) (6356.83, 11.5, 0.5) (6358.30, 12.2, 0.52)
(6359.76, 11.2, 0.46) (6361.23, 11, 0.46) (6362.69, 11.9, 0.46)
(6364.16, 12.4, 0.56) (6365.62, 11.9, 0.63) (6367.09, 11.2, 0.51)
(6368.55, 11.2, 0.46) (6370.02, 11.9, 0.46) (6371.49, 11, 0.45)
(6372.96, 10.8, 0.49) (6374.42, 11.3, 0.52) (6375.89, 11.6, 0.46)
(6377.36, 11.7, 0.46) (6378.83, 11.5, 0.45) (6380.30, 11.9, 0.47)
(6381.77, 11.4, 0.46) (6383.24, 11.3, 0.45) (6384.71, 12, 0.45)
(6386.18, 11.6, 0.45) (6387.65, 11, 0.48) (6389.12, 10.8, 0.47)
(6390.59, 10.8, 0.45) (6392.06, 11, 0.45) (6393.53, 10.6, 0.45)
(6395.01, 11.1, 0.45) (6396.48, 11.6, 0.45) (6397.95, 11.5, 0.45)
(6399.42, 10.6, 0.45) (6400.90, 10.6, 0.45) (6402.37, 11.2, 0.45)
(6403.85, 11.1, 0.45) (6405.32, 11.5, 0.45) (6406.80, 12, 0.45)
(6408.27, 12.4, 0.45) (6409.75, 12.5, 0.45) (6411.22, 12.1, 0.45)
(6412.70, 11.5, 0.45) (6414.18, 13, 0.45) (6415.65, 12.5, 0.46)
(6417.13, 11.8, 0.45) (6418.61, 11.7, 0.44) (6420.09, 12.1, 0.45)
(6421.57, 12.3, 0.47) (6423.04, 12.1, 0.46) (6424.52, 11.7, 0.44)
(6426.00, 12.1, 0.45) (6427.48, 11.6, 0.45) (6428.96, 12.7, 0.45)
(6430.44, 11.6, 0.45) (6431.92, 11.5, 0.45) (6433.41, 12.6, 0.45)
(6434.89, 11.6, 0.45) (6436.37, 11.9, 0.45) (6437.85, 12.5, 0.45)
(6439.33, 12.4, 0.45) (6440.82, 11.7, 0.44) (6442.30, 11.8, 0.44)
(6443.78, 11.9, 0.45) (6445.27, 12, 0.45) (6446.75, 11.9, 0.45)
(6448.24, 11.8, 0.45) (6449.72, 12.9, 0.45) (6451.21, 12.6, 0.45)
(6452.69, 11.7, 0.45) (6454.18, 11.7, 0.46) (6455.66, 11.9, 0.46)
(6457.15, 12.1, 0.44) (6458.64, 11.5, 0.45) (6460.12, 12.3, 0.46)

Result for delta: -4.1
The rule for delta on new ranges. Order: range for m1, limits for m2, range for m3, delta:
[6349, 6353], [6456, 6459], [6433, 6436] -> 0.2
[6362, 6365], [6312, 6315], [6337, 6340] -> -2.4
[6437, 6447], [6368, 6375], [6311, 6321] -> -2.4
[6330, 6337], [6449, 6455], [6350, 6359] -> -3.5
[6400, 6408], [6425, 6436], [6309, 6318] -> -3.5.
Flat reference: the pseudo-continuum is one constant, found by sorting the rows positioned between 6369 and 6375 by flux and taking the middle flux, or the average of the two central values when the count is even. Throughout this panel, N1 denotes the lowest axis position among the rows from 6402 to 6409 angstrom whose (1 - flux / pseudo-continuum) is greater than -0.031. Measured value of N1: 6402.37 angstrom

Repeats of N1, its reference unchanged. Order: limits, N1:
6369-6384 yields 6371.49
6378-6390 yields 6381.77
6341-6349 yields 6342.21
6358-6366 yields 6359.76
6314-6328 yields 6324.71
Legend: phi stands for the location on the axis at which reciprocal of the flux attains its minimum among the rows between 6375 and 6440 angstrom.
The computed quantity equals 6414.18 angstrom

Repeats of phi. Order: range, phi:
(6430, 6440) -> 6433.41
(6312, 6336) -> 6330.54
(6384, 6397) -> 6384.71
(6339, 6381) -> 6350.98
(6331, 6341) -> 6333.46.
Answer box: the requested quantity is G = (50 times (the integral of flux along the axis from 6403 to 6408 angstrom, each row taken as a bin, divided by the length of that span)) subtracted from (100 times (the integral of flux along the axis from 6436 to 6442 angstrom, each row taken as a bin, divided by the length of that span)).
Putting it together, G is 631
